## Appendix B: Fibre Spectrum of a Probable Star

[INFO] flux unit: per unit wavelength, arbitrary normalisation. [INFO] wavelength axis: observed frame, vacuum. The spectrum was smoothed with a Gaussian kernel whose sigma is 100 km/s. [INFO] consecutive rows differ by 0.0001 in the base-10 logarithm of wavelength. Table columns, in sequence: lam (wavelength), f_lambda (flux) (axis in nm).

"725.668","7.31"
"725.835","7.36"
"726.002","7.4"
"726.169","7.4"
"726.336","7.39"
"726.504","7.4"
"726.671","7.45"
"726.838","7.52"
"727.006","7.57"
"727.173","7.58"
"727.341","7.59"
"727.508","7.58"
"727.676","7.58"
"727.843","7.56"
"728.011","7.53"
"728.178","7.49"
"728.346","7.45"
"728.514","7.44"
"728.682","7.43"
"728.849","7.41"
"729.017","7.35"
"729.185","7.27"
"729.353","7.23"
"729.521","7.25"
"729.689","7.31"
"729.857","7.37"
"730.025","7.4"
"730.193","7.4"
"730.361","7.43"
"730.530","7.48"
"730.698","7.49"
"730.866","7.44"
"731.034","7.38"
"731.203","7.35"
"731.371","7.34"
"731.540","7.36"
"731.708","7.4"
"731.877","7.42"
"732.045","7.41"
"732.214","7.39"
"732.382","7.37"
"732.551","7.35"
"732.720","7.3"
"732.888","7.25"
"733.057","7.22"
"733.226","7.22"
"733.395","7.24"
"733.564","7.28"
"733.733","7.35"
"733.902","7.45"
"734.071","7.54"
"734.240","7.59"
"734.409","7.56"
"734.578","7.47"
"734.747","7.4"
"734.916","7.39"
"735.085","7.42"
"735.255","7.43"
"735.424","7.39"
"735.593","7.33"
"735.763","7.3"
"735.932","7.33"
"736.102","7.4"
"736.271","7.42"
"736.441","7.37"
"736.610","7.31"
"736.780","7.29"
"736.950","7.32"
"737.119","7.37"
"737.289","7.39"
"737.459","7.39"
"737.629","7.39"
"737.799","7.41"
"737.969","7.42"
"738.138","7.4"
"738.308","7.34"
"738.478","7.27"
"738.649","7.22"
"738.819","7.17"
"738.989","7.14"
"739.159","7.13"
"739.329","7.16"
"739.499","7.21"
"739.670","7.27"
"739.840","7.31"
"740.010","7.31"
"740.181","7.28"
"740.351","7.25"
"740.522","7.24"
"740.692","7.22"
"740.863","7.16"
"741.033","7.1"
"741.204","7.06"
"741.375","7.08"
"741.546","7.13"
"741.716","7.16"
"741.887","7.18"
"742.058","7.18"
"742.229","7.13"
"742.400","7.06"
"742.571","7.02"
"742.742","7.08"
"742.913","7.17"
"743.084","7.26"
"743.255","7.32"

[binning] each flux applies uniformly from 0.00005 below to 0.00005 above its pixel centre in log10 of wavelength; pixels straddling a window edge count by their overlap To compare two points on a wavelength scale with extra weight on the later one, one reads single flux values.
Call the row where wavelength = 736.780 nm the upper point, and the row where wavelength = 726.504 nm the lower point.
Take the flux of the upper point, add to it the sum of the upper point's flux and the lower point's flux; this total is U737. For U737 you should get 22.0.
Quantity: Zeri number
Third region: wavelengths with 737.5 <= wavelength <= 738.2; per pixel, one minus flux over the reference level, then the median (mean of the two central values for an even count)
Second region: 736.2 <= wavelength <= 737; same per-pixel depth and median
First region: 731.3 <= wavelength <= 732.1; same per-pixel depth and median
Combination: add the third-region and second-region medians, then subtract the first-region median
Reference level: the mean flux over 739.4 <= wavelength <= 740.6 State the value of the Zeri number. -0.008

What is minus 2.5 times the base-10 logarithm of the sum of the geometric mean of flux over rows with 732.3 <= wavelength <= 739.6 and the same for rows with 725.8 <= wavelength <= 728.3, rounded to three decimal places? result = -2.928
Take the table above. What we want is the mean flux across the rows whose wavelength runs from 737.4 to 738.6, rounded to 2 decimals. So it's 7.37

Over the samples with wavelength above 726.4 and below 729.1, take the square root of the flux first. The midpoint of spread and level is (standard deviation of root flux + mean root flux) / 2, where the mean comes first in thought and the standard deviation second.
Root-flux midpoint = 1.38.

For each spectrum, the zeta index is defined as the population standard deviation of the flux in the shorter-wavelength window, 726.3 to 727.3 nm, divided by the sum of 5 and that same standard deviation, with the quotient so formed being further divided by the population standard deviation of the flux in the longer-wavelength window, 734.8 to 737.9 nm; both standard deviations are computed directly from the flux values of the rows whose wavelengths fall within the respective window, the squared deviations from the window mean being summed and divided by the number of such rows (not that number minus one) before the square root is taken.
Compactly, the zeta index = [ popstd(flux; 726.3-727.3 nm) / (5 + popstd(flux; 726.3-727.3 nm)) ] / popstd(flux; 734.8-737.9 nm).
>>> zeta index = 0.35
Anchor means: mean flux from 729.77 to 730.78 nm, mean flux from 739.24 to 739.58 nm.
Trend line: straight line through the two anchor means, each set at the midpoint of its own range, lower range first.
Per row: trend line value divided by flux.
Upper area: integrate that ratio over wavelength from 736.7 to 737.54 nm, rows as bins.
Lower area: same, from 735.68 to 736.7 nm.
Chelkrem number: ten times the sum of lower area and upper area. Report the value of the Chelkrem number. 18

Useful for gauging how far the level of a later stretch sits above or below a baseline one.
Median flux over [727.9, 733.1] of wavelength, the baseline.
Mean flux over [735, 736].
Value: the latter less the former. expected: -0.023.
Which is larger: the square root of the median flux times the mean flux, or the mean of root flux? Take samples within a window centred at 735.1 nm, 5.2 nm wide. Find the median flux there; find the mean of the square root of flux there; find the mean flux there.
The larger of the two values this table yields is 7.370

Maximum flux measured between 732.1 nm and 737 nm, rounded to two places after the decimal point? 7.59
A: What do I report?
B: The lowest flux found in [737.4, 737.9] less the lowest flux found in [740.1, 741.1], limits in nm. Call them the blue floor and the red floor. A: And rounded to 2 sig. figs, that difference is 0.29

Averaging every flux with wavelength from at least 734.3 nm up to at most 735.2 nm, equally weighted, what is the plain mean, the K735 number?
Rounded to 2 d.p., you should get 7.45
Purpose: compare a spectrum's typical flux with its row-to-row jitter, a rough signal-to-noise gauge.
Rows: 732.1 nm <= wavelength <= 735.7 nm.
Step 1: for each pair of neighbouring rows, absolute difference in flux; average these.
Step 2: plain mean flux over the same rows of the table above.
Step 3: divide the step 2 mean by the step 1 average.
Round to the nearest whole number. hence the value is 168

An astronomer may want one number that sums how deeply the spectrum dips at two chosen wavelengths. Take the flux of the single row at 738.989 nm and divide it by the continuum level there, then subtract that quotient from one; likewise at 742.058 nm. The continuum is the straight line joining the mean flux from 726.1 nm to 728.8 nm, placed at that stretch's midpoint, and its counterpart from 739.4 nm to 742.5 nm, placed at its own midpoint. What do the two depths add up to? 0.01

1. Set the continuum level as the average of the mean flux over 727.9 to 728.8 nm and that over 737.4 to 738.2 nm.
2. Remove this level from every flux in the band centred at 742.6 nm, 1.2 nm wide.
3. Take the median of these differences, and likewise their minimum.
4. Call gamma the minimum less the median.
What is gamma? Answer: -0.11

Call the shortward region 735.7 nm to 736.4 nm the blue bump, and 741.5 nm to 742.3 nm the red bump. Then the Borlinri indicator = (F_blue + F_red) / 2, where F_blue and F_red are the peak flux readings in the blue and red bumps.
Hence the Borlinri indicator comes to 7.30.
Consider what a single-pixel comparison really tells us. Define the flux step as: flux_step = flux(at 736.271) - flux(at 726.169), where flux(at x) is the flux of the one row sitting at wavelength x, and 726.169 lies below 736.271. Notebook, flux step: 0.02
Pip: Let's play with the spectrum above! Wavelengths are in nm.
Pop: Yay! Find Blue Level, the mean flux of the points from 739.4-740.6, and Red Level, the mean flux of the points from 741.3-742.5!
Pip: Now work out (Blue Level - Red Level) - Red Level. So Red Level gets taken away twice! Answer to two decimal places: -7.00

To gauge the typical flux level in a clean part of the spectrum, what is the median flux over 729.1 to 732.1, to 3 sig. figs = 7.39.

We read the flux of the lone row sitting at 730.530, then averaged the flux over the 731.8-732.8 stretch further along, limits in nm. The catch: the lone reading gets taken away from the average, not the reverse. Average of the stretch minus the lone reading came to -0.11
